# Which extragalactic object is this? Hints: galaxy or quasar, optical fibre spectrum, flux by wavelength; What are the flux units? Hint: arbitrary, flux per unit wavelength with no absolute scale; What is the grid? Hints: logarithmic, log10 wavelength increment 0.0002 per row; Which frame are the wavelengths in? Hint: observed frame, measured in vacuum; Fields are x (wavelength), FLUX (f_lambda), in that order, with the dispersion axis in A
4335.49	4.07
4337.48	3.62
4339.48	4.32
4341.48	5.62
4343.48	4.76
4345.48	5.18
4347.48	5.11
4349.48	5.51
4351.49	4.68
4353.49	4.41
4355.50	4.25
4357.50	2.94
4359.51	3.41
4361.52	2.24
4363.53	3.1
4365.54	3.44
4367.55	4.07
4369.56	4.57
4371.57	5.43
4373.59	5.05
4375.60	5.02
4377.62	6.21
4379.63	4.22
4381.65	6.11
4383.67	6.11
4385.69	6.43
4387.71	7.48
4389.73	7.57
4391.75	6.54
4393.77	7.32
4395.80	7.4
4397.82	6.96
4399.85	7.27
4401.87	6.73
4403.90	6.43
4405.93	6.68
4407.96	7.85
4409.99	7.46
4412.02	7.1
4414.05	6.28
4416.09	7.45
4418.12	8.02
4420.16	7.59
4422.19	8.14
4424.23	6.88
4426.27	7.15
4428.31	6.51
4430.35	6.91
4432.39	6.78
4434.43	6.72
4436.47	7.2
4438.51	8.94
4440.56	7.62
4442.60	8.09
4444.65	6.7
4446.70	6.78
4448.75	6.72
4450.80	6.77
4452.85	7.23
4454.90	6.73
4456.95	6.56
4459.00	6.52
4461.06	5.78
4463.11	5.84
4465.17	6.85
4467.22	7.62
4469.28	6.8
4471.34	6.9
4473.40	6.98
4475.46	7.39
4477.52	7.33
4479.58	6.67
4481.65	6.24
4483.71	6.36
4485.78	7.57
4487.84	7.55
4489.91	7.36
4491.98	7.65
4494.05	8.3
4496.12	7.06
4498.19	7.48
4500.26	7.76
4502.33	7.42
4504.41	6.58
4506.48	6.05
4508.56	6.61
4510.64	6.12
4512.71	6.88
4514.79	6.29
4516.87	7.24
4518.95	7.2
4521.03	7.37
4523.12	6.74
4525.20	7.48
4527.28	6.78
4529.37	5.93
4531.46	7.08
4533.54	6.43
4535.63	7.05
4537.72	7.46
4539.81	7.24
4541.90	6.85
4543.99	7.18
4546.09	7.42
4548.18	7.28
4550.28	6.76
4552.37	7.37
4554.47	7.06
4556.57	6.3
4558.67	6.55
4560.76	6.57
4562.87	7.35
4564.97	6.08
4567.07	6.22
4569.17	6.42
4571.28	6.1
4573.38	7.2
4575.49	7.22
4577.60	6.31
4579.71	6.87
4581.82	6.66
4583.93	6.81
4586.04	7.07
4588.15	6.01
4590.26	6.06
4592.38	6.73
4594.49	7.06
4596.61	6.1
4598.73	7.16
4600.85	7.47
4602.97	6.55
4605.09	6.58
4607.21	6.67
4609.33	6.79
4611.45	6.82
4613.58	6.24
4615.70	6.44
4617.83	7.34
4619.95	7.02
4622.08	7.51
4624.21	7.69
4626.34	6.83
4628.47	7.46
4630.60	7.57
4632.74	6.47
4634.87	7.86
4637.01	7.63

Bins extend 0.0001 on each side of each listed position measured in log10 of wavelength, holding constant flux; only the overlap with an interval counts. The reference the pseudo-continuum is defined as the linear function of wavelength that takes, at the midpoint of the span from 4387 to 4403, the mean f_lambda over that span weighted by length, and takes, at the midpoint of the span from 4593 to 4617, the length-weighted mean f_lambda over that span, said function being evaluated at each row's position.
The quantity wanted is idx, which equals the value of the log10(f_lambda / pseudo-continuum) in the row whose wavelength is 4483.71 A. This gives -0.04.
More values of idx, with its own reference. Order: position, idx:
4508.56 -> -0.02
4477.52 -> 0.02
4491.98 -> 0.04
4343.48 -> -0.18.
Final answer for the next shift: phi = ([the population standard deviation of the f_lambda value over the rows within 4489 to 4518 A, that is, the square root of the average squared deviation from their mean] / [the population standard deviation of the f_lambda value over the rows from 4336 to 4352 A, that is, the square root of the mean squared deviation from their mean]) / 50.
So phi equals 0.021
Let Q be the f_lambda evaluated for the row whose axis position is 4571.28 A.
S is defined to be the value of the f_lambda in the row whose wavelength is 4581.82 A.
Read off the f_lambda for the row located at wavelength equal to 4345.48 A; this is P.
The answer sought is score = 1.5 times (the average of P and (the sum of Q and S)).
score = 13.5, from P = 5.18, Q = 6.1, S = 6.66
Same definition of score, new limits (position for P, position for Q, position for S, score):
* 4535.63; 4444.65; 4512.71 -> 15.5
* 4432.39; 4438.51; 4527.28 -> 16.9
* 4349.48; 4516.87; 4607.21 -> 14.6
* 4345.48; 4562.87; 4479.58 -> 14.4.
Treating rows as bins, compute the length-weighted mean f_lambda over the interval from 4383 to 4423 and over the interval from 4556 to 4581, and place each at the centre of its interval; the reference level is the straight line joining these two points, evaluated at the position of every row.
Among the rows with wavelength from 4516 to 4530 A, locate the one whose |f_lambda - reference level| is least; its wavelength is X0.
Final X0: 4523.12 A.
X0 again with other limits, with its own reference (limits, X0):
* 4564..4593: 4581.82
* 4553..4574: 4560.76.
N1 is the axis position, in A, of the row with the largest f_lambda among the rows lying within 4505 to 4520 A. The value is 4516.87 A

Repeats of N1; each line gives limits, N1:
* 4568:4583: 4575.49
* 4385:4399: 4389.73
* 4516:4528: 4525.20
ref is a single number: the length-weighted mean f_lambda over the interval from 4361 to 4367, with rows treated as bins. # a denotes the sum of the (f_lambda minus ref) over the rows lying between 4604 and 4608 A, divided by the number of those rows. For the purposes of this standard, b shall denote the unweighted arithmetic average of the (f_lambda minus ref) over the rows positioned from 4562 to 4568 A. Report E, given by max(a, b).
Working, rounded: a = 3.6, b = 3.5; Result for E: 3.6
